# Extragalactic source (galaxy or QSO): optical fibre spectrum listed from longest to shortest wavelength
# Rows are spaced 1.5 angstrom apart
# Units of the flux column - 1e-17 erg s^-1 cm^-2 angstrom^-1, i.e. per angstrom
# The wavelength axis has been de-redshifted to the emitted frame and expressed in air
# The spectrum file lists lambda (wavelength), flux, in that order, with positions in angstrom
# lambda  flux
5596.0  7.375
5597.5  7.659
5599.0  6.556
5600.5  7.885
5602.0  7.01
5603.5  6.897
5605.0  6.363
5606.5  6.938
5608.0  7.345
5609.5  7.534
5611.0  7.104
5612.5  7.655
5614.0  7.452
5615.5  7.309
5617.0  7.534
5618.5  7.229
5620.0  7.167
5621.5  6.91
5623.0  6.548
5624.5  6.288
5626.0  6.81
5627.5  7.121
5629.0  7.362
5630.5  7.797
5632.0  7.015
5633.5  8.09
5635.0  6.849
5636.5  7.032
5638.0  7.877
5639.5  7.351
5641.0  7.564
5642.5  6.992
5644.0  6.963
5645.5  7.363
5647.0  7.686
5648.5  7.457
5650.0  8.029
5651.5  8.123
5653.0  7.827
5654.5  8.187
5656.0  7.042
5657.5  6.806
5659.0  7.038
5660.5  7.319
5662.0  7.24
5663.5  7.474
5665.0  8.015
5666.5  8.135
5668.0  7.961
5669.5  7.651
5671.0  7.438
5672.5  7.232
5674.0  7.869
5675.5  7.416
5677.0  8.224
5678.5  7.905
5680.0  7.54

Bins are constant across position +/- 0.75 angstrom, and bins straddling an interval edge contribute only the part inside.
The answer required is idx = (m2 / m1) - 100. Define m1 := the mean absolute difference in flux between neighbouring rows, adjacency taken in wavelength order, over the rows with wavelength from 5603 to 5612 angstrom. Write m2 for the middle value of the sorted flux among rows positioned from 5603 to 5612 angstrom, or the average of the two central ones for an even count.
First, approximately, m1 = 0.4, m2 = 7.02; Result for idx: -84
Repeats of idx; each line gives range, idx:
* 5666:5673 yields -66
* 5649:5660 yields -80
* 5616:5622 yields -65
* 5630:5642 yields -89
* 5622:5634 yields -86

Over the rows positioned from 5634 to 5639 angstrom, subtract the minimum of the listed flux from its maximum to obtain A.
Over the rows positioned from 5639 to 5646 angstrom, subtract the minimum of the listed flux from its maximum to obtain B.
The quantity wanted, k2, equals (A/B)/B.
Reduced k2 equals 2.8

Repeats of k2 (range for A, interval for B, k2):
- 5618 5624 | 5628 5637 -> 0.4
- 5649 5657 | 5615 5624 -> 1.2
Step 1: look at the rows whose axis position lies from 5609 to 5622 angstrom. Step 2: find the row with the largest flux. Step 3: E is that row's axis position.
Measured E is 5612.5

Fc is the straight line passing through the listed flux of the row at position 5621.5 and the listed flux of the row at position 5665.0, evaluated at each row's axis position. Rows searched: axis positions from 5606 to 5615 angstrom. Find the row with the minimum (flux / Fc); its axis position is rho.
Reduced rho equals 5606.5 angstrom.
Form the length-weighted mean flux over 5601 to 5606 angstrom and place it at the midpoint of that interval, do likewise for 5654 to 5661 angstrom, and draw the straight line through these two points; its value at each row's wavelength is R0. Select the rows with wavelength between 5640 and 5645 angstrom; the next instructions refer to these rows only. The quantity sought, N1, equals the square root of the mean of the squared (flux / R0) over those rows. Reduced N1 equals 1.01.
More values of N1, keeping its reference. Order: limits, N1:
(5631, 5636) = 1.04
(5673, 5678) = 1.06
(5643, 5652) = 1.06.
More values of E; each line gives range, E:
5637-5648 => 5638.0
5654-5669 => 5654.5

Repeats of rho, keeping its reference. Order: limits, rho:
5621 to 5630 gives 5624.5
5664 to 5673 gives 5672.5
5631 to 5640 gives 5635.0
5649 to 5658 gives 5657.5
